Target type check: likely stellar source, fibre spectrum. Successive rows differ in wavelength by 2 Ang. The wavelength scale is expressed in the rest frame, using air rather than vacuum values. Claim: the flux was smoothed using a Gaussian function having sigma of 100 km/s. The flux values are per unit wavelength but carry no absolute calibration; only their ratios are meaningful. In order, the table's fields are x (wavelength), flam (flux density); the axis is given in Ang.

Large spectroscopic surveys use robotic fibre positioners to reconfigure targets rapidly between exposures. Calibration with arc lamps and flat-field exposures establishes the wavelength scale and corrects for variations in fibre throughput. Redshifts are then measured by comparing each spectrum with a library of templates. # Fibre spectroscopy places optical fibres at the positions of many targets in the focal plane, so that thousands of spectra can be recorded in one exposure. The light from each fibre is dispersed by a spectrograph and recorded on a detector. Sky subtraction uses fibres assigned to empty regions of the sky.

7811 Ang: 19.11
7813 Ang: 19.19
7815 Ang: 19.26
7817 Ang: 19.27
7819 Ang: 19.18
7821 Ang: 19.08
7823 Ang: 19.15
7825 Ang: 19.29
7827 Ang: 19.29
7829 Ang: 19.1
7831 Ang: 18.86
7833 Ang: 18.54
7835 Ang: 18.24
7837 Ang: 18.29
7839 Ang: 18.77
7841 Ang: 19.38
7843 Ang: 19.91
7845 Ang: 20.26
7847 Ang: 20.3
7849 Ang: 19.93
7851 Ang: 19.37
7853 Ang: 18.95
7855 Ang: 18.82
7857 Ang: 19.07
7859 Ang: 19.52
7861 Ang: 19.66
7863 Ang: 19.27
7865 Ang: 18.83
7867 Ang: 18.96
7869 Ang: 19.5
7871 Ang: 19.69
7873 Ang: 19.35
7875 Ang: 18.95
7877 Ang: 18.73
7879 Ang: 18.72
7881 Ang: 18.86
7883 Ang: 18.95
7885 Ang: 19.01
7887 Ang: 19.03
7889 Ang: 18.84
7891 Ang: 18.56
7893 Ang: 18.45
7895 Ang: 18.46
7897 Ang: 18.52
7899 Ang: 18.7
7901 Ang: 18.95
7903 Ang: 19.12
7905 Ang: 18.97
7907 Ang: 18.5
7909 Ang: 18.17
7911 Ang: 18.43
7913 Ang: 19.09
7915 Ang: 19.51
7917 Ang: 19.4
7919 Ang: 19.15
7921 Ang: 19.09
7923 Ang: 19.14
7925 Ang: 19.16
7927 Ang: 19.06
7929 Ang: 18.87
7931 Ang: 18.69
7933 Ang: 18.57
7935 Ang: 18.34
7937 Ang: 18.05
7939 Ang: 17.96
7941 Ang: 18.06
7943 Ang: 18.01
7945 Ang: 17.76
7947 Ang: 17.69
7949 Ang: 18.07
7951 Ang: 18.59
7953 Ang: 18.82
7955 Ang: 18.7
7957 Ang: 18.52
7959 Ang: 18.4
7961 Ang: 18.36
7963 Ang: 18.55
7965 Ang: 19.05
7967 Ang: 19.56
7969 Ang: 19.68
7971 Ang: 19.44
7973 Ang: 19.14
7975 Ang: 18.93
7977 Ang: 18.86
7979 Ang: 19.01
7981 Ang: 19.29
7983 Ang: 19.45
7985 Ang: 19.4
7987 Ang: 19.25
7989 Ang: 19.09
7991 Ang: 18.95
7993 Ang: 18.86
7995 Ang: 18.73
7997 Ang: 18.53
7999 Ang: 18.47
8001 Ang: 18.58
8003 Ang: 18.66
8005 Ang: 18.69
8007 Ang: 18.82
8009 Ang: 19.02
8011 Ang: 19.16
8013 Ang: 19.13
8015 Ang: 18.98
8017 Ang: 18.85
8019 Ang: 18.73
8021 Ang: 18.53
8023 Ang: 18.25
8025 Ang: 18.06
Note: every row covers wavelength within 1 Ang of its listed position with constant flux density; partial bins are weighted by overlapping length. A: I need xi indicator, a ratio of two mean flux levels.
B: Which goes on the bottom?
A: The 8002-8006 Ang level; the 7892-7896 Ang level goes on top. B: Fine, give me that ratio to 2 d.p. 0.99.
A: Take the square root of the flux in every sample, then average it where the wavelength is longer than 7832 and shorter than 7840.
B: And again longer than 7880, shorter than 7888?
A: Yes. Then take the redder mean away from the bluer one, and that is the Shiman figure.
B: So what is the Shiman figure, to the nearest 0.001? -0.058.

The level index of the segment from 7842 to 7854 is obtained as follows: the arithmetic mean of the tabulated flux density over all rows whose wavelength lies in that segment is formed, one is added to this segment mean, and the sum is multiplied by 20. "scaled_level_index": 416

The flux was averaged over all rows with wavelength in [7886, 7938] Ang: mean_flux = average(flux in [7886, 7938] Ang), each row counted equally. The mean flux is 18.8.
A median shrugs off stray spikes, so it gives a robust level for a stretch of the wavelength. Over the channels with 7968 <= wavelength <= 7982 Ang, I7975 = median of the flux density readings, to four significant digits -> 19.14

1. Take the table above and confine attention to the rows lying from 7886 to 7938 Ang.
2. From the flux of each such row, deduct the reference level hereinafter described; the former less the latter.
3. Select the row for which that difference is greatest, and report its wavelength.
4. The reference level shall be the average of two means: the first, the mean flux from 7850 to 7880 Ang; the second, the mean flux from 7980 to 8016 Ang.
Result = 7915 Ang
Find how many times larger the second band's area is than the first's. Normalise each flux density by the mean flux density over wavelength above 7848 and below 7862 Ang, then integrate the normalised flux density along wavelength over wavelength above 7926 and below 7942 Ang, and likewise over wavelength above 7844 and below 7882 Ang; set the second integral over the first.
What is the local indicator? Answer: 2.5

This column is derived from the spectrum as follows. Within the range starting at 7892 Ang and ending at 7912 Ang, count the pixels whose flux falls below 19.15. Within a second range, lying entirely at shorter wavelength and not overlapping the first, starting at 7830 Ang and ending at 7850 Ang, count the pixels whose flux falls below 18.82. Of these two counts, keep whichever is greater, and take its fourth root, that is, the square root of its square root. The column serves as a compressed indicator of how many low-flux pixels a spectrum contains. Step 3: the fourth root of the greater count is 1.78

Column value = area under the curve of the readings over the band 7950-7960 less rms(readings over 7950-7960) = 167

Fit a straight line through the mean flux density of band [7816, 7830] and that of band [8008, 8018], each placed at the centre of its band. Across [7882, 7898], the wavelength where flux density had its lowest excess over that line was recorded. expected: 7893 Ang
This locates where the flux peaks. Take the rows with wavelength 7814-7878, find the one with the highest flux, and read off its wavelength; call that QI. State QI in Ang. 7847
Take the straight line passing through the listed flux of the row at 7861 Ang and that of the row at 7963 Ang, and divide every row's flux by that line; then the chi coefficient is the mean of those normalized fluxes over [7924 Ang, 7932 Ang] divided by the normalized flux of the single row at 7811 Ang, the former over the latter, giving 1.06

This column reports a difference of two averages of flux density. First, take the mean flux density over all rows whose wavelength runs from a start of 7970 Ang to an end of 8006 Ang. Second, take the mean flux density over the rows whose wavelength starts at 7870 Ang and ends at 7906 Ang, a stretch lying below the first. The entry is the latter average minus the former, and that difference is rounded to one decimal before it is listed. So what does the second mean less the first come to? -0.1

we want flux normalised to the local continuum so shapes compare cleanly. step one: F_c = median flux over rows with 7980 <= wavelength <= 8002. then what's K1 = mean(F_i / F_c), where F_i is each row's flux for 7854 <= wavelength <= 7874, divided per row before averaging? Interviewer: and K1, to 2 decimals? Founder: 1.02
